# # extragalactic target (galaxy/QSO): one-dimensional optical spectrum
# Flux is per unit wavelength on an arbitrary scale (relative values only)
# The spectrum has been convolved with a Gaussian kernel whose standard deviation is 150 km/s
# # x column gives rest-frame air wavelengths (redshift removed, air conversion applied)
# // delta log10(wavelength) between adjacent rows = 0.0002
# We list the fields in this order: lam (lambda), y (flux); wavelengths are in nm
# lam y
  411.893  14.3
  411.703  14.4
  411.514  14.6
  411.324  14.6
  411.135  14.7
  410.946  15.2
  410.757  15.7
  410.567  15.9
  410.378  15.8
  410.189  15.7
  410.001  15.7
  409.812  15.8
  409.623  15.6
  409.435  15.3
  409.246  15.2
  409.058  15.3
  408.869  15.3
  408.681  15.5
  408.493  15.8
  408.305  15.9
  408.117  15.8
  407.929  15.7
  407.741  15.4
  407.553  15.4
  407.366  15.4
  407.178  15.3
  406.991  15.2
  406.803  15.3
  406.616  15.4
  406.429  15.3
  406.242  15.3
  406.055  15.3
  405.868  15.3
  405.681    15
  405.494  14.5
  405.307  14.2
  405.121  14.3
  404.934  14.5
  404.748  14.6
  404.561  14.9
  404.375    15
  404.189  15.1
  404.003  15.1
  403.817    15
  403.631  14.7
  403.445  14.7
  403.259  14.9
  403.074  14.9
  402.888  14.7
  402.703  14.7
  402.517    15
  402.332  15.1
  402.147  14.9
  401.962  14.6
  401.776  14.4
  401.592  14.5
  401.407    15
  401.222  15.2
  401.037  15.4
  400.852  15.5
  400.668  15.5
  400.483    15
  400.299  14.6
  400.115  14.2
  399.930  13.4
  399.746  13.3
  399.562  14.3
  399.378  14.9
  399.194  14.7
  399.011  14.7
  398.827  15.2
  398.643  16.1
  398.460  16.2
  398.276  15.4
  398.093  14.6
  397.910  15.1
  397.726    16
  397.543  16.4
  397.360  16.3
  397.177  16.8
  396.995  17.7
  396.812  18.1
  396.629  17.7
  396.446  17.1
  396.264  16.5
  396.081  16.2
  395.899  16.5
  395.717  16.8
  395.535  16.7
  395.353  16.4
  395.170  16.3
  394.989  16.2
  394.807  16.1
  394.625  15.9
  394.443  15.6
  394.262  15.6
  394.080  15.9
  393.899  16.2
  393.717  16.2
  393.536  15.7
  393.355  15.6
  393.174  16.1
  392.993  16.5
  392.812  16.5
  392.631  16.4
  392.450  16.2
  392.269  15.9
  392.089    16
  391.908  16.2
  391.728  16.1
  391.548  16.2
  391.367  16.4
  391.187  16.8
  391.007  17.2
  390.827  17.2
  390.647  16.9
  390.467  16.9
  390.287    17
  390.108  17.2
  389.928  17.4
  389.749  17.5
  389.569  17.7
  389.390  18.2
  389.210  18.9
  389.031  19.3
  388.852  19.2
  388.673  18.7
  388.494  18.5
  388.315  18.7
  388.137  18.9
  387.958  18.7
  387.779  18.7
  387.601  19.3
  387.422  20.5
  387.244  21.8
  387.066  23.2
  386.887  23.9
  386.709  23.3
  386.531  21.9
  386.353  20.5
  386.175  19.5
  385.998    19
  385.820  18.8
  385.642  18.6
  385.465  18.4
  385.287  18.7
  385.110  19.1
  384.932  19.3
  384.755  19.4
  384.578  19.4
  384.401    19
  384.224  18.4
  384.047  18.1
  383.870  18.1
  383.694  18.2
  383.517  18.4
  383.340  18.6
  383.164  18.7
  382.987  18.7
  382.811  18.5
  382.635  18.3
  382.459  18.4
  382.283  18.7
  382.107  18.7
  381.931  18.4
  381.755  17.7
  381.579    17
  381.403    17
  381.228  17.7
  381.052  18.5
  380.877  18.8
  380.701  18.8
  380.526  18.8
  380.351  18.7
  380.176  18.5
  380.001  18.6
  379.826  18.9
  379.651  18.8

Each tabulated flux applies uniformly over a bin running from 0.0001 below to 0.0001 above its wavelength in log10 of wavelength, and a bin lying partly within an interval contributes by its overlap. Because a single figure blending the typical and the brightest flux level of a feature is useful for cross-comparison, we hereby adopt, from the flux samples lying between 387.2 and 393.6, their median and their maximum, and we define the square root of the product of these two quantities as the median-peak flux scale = 19.4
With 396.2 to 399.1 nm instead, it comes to 17.2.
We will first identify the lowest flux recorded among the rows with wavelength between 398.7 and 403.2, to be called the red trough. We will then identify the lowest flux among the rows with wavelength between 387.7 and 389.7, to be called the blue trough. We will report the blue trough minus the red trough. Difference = 4.4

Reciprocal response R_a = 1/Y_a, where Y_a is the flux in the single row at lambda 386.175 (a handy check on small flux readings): 0.051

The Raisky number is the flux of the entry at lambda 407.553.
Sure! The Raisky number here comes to 15.4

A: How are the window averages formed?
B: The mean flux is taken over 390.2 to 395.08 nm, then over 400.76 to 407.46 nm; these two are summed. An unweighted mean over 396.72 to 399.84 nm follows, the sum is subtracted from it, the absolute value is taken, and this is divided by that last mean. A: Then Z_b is 1.00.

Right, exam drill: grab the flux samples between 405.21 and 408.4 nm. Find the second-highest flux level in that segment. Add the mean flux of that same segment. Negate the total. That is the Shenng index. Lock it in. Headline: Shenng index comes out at -31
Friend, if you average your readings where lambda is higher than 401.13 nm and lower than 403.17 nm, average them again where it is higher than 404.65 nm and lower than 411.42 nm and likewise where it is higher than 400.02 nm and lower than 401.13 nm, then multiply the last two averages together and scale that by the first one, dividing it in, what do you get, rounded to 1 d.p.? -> 15.5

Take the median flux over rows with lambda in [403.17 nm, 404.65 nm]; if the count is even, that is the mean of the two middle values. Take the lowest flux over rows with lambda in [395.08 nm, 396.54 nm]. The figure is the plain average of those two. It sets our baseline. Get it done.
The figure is 15.6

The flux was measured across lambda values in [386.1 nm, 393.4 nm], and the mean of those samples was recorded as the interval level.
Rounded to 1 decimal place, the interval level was 18.2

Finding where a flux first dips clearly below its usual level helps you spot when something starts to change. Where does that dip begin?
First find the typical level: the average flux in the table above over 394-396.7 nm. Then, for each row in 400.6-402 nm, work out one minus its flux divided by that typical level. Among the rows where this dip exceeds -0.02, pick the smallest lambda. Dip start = 400.668 nm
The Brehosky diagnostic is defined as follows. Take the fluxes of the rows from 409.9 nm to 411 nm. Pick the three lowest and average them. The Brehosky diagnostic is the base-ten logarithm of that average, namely 1.19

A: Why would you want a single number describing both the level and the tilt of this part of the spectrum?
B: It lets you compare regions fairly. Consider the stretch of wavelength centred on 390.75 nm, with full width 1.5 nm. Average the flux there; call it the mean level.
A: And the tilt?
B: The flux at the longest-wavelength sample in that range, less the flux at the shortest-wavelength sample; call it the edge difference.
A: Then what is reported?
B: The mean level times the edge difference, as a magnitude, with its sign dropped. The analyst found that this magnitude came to 14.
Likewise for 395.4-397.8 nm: 12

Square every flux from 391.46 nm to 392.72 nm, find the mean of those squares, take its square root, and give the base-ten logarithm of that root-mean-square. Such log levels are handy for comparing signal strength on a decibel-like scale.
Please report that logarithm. 1.21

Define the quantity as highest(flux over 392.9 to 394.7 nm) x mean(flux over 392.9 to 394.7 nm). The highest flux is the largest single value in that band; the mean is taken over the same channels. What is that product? 263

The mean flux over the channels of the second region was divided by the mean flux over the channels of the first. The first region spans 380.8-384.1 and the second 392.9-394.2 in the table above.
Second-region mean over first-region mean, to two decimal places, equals 0.88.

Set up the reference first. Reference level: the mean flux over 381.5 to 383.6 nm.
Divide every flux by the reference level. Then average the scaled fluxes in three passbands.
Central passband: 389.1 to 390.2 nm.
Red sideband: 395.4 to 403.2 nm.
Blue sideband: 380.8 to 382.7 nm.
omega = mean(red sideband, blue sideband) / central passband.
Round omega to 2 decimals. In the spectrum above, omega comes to 0.94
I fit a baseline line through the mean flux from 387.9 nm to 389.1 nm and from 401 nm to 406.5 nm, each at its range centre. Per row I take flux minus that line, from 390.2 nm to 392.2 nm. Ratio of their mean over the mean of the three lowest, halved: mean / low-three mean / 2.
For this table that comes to 0.40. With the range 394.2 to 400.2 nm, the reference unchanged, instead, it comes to 0.16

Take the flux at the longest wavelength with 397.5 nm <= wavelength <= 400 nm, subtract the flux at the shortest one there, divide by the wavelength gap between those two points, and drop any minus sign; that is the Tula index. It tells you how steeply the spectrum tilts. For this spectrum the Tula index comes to 1.3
